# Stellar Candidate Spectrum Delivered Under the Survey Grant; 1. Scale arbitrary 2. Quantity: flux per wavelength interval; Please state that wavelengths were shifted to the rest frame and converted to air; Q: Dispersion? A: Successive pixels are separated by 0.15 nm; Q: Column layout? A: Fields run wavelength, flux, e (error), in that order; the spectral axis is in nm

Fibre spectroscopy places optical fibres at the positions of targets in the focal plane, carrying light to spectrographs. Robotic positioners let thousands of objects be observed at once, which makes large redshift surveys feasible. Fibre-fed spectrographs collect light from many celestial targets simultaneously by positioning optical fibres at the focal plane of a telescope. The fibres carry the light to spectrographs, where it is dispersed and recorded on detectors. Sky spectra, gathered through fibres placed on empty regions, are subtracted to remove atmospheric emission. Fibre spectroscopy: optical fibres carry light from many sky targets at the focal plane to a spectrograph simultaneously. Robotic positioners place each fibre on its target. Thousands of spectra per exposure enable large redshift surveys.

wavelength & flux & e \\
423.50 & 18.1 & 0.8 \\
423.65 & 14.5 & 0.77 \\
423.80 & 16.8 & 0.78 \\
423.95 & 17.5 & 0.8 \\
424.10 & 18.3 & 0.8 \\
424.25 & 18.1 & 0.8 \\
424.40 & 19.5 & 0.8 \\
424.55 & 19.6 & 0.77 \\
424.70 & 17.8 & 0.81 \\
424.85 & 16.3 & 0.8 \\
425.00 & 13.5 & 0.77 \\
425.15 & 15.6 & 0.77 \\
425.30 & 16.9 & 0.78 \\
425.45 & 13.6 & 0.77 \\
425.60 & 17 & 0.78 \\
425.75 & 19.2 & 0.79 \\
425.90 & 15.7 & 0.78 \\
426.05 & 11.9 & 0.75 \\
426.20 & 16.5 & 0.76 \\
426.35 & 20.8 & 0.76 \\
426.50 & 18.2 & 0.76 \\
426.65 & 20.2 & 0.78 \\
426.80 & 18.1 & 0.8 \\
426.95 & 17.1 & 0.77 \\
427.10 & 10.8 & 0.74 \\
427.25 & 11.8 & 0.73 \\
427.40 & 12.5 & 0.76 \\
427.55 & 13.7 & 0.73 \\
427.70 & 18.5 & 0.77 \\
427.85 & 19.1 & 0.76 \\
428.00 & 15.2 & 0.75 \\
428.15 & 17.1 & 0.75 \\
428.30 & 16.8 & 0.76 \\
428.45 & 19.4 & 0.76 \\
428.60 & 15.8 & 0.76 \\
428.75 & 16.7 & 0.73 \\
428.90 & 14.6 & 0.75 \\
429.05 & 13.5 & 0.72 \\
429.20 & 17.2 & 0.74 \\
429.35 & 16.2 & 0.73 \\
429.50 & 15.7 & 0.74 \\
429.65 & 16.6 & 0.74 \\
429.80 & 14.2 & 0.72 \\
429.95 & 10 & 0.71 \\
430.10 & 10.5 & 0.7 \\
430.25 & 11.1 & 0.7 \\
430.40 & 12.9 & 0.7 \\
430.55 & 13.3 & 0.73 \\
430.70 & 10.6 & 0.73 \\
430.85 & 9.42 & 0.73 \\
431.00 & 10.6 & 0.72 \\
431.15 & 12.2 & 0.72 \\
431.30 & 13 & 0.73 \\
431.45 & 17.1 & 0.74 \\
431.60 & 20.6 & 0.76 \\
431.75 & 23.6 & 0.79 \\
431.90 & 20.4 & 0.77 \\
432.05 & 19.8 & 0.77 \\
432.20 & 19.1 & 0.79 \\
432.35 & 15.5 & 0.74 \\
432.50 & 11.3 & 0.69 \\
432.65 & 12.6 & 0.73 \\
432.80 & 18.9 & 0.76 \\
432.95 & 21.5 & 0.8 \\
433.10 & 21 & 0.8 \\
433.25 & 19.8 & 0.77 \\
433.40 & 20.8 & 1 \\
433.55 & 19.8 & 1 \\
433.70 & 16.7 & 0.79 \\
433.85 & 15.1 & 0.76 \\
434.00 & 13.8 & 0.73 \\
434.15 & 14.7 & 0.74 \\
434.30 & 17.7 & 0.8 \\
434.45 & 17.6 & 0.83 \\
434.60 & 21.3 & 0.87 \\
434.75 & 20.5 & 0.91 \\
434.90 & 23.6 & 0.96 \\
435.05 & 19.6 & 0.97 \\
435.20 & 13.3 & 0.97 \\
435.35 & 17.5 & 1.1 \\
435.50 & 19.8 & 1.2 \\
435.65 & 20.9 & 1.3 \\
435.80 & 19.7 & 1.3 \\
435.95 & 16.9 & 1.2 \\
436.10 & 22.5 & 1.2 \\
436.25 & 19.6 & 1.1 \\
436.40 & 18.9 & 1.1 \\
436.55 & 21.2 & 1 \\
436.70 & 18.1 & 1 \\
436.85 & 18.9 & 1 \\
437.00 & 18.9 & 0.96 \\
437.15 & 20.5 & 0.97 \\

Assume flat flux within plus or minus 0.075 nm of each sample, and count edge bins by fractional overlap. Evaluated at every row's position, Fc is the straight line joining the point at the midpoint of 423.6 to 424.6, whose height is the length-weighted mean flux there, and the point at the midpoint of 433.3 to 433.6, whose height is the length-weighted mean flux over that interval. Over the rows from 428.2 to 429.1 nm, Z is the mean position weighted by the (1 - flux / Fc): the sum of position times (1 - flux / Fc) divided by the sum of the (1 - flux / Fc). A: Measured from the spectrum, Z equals 428.81 nm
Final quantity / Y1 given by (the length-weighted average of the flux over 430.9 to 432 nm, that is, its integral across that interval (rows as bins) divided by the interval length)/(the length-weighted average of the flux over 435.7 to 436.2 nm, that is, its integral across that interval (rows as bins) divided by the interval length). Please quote 0.84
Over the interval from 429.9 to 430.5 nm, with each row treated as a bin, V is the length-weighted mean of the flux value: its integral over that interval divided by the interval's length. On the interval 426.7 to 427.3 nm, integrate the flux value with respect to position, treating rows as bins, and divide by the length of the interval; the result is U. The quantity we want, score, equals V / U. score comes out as 0.76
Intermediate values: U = 15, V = 11.3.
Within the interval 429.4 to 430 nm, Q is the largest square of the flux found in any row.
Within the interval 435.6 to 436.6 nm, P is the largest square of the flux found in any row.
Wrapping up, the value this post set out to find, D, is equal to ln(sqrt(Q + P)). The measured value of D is 3.33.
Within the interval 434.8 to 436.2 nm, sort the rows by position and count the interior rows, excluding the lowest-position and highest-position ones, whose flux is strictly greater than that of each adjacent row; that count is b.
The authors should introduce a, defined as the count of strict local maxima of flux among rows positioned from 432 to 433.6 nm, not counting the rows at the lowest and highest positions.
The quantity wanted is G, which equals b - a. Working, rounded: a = 2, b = 1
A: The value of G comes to -1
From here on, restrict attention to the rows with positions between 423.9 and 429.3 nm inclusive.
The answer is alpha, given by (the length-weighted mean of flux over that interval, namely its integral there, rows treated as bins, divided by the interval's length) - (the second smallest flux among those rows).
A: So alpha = 4.7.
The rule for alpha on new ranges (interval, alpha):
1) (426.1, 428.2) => 4.5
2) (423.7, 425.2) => 1.7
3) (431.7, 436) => 5.8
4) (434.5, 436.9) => 2.6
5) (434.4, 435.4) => 1.6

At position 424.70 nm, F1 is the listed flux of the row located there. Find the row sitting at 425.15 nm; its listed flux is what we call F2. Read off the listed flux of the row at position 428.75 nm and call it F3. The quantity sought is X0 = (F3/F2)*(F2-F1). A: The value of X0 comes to -2.4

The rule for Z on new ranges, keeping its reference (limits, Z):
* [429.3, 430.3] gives 429.92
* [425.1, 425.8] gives 425.33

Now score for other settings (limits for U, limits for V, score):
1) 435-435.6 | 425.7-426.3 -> 0.90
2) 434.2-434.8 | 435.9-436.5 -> 1.03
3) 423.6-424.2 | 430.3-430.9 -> 0.69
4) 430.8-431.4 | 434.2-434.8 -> 1.64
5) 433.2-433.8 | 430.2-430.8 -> 0.62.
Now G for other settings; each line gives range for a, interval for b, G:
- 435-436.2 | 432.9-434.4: 0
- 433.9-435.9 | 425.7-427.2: -2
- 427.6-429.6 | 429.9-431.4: -4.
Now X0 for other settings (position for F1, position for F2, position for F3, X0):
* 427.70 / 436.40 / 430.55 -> 0.3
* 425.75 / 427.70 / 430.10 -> -0.4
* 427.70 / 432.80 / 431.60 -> 0.4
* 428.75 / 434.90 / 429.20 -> 5.0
